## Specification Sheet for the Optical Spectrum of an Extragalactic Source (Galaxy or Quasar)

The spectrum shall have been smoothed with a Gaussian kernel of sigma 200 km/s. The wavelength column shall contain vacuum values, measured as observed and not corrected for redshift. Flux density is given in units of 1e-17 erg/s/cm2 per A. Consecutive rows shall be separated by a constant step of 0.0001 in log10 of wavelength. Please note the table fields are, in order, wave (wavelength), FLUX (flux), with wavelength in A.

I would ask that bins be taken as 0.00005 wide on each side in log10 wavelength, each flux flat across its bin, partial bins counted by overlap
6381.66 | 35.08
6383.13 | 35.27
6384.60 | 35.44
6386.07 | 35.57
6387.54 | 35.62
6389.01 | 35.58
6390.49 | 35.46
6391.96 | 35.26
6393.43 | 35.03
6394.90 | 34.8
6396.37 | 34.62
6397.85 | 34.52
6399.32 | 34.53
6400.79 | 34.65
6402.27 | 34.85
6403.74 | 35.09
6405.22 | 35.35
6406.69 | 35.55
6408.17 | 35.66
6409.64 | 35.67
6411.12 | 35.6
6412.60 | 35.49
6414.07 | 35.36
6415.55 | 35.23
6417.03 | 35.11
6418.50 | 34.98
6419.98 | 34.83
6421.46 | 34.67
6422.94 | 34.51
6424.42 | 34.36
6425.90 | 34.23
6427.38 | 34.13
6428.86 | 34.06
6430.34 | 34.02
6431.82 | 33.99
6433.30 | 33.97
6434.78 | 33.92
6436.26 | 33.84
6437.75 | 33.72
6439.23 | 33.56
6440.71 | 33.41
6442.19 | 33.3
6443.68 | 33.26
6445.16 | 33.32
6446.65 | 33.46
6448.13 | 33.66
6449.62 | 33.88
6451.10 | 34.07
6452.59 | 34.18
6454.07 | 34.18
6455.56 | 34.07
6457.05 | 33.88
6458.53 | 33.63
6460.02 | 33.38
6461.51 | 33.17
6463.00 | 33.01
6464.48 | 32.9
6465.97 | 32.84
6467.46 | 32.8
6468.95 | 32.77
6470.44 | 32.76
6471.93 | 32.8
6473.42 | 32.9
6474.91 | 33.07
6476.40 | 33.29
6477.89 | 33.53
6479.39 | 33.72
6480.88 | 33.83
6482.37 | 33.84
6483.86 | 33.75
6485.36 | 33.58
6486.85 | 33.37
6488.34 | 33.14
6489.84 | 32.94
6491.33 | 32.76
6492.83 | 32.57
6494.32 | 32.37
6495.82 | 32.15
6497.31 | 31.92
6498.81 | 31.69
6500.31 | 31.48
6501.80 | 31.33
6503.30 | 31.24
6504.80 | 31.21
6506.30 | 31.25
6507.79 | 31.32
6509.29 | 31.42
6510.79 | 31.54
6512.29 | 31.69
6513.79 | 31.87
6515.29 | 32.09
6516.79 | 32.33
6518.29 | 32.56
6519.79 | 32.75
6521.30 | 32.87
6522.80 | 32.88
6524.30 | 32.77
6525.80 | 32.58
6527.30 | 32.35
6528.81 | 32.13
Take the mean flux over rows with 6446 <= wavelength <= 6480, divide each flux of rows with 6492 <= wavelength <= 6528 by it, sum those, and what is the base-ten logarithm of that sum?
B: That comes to 1.36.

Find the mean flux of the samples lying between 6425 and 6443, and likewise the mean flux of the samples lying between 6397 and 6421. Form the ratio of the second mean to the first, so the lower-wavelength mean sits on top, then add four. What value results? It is 5.04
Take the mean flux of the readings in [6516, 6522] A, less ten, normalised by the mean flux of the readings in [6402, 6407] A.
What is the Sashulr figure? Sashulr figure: 0.64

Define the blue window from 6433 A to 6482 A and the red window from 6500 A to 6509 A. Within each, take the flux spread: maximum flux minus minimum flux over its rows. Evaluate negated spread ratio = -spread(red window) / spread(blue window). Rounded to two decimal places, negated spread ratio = -0.19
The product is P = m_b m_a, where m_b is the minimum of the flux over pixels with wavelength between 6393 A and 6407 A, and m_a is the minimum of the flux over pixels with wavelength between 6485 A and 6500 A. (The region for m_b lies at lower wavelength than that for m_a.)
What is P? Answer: 1094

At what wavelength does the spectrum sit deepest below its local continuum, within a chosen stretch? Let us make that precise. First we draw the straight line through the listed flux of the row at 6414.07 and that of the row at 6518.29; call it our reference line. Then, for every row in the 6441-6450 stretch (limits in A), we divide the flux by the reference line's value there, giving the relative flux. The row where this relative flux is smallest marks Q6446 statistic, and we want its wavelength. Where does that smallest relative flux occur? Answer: 6443.68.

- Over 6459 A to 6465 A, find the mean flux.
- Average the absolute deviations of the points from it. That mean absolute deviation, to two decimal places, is 0.16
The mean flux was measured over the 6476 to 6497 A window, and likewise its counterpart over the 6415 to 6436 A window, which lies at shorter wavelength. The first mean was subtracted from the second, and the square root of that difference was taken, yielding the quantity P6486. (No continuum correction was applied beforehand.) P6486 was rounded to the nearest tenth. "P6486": 1.1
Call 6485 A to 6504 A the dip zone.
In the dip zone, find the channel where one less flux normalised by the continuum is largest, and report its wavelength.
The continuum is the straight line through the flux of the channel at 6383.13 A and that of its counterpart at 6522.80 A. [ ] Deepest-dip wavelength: 6503.30 A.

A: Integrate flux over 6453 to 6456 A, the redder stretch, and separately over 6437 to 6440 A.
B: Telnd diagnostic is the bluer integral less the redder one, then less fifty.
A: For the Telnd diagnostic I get -51.7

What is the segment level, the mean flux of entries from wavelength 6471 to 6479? 33.1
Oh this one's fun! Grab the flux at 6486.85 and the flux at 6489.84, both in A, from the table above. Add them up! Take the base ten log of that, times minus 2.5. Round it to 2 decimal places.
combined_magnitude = -4.55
